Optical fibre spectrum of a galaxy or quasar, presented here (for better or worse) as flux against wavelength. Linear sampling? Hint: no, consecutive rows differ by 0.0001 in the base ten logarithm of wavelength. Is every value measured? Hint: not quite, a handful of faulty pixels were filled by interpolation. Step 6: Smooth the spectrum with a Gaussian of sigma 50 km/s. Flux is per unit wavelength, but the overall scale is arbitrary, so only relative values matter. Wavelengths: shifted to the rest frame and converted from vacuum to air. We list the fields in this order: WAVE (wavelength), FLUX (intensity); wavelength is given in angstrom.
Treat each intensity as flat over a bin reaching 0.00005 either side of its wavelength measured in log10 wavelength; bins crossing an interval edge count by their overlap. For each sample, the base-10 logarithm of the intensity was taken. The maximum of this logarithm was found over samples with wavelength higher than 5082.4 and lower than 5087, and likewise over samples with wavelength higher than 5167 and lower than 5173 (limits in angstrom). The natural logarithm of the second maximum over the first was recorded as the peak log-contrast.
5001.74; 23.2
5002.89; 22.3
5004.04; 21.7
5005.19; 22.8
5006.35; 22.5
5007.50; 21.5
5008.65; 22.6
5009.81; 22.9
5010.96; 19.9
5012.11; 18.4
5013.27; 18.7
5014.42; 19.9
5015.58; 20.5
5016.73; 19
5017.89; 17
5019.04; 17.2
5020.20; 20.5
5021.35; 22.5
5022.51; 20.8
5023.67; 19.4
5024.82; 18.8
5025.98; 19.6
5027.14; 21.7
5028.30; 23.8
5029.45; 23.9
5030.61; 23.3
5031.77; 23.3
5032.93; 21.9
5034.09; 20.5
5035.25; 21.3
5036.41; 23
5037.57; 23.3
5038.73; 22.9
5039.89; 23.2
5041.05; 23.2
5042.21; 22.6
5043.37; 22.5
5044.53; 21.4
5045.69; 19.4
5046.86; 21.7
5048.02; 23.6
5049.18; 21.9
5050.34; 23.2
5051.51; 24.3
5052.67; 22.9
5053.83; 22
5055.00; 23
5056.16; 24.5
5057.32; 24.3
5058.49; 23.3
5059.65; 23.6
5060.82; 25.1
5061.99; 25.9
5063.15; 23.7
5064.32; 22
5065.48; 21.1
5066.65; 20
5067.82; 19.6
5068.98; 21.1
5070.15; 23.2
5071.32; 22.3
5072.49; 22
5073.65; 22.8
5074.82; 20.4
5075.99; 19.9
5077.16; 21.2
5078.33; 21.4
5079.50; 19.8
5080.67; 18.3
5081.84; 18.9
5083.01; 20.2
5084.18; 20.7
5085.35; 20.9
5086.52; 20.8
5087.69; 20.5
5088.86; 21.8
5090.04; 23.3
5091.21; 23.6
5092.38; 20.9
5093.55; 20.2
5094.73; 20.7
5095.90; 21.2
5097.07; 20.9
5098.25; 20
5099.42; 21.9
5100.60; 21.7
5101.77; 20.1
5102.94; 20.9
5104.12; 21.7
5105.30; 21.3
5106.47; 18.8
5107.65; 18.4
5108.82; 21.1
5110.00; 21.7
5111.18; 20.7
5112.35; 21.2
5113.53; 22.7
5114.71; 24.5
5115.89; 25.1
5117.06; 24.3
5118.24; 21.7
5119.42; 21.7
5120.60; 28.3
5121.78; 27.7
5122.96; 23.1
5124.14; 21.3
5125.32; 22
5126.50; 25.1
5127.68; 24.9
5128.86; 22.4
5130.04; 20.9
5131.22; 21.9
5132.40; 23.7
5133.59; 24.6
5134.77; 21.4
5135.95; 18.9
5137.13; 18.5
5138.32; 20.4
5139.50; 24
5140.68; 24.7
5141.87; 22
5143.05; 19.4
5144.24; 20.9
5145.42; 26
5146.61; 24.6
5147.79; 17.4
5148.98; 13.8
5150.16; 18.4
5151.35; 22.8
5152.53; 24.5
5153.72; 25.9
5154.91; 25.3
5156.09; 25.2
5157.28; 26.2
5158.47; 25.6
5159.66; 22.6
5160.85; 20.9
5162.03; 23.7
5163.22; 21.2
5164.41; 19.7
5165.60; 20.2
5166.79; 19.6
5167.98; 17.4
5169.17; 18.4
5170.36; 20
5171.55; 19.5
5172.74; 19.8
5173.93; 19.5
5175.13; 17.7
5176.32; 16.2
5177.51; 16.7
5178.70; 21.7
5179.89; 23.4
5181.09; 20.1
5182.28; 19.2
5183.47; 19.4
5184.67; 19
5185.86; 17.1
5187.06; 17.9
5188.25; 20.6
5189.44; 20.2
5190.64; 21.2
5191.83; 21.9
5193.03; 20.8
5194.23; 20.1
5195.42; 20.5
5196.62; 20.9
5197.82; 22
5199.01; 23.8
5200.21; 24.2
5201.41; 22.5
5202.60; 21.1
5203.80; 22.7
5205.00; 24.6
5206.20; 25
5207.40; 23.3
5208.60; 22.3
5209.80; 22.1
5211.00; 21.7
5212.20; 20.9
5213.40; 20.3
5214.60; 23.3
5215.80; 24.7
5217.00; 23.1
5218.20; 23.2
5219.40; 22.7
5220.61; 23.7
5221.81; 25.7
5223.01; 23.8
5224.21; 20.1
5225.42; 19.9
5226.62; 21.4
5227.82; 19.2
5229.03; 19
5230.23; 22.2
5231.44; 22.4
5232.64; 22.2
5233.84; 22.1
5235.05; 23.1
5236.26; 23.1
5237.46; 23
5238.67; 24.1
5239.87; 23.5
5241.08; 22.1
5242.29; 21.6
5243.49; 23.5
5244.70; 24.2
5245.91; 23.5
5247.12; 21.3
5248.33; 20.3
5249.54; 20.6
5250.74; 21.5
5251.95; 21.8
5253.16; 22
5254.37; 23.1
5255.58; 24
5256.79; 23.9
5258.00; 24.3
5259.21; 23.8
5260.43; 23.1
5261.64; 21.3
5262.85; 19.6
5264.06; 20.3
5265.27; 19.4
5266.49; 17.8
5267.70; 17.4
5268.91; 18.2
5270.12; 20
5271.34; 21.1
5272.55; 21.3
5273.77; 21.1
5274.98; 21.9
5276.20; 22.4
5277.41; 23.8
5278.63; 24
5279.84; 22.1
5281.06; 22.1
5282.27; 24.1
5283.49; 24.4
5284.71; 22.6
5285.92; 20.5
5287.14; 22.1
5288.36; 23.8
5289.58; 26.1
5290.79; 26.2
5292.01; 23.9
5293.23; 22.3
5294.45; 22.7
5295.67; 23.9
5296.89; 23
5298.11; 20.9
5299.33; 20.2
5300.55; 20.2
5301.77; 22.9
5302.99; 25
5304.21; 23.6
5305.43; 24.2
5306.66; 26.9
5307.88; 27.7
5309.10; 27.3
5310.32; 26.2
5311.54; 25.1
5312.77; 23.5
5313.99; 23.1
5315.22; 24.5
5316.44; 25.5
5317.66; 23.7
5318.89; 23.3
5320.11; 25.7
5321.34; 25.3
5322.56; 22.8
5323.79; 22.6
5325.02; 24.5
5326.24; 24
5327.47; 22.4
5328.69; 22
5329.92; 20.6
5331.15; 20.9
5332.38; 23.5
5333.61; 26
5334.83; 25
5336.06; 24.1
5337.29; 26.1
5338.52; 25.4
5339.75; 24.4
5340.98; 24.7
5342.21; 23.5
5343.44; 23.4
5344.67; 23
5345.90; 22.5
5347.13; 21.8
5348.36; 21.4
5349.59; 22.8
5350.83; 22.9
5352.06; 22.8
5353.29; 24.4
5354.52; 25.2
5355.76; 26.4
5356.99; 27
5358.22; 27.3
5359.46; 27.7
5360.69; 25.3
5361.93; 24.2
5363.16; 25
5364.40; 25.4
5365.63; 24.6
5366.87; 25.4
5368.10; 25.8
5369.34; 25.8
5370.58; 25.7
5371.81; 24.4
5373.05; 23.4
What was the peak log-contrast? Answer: -0.01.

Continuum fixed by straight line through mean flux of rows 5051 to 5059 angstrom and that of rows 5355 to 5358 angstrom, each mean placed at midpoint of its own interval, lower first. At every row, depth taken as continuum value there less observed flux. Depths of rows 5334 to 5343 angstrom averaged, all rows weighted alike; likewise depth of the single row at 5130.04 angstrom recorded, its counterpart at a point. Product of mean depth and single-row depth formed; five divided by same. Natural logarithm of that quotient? -0.18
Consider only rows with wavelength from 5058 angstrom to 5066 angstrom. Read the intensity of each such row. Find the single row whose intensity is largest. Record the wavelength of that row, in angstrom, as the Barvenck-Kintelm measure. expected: 5061.99 angstrom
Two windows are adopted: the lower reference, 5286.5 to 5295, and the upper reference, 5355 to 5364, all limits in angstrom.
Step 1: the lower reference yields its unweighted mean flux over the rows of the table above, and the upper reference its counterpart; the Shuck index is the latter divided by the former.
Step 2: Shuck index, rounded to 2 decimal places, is 1.09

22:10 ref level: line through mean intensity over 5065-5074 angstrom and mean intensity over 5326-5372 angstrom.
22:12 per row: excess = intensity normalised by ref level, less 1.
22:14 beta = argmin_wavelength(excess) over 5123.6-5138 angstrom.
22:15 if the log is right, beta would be 5137.13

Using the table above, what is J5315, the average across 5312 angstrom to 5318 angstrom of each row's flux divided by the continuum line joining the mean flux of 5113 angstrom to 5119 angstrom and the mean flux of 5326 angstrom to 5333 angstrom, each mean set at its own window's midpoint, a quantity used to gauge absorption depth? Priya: 1.08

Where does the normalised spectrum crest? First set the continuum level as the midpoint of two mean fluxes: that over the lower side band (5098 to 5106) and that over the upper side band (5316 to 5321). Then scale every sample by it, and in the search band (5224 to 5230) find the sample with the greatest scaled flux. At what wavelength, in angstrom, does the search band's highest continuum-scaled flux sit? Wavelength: 5226.62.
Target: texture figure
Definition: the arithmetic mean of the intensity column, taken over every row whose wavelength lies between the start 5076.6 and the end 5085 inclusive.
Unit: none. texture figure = 20.1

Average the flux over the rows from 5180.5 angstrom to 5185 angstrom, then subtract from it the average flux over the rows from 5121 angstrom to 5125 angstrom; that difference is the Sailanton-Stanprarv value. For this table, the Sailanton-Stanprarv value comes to -4.6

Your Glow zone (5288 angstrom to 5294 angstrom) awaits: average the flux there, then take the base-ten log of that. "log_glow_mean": 1.39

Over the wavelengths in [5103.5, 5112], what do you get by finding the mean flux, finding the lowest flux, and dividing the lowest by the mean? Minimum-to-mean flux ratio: 0.90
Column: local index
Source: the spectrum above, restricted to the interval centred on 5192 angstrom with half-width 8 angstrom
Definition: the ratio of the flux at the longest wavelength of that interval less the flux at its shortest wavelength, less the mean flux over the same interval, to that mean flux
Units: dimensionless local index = -0.77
